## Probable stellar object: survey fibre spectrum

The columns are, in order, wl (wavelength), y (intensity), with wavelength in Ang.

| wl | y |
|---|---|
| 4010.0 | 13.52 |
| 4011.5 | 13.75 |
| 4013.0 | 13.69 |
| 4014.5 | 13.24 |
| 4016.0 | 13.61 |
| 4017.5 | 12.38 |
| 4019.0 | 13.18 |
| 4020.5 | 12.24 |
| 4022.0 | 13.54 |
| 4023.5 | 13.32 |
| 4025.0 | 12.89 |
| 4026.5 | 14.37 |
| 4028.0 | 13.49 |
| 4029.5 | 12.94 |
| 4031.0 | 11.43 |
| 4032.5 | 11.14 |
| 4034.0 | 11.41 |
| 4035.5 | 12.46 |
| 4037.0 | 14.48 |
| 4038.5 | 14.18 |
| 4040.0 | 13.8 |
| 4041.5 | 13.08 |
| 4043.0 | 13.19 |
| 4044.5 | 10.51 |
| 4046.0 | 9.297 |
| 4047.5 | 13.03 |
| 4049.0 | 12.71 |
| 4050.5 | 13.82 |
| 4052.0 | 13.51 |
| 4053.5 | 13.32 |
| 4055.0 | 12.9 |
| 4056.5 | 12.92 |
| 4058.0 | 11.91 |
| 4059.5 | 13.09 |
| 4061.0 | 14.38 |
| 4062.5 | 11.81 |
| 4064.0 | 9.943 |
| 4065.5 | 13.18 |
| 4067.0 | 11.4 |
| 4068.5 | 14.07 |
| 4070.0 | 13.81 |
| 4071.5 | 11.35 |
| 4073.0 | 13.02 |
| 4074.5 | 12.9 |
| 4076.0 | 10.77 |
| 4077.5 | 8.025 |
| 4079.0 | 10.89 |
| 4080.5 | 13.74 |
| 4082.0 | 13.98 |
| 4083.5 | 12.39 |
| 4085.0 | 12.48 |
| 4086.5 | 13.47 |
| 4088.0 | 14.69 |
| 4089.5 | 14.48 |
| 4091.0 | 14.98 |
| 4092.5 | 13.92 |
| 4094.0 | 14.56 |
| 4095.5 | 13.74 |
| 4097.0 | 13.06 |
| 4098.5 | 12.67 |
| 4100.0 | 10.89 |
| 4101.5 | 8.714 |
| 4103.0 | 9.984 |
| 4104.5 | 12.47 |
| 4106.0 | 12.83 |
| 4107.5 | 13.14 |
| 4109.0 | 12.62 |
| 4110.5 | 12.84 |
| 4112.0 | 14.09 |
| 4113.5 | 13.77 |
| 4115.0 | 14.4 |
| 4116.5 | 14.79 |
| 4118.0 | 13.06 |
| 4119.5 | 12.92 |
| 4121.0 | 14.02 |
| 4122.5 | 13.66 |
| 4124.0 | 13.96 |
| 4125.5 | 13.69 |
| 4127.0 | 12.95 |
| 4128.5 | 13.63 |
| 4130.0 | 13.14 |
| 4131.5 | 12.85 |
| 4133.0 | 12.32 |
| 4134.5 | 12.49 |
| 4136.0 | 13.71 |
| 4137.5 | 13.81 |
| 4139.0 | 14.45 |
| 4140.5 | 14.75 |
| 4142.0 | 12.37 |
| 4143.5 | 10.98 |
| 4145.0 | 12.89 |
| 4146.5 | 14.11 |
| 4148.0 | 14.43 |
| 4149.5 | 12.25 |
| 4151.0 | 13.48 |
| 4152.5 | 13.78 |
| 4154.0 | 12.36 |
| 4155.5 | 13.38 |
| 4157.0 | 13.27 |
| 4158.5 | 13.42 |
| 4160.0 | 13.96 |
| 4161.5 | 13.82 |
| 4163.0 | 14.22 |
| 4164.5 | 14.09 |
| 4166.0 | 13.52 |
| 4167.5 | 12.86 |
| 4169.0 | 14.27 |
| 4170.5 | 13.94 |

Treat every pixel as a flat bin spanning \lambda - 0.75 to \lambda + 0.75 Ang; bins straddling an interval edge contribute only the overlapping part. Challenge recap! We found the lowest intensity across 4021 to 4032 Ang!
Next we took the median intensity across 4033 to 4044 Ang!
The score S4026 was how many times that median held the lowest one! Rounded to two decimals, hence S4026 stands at 1.15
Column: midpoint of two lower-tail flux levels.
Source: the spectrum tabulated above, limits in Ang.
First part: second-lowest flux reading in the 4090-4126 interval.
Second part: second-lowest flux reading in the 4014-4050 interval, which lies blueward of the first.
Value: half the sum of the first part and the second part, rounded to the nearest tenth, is 10.2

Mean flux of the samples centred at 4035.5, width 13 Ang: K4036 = 12.8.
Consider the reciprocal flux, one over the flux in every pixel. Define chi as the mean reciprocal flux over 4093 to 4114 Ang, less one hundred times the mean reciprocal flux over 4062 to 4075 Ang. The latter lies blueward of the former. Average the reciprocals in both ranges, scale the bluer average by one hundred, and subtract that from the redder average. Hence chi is -8.08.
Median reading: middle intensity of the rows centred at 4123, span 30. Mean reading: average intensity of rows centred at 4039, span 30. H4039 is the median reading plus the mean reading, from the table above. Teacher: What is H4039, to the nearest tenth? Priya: 26.4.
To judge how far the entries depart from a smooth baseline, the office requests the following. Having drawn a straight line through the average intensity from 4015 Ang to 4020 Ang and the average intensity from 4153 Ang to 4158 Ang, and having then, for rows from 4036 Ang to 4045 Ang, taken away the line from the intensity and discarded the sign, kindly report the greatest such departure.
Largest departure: 2.5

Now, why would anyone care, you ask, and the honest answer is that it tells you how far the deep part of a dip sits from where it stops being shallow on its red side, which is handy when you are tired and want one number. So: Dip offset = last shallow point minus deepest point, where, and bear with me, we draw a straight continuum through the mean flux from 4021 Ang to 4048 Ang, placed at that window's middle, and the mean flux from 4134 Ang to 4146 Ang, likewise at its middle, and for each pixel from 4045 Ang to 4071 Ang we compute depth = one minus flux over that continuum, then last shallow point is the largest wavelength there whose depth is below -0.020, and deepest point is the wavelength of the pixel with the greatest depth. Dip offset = 24.0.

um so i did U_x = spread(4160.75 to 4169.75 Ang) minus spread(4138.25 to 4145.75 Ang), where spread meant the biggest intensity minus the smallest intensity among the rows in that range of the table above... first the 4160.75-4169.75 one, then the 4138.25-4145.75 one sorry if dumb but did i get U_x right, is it -2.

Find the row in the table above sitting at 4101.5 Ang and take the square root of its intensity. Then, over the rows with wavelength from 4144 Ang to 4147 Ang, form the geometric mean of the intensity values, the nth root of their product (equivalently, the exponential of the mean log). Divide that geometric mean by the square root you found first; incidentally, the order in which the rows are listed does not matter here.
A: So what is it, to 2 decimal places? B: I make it 4.57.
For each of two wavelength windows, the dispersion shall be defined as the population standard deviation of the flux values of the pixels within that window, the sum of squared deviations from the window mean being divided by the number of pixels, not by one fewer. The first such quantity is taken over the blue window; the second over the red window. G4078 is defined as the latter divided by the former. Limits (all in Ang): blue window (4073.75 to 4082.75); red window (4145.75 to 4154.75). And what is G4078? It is 0.4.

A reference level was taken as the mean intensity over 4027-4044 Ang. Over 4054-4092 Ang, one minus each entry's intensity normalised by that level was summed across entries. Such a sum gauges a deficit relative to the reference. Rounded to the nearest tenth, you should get 0.4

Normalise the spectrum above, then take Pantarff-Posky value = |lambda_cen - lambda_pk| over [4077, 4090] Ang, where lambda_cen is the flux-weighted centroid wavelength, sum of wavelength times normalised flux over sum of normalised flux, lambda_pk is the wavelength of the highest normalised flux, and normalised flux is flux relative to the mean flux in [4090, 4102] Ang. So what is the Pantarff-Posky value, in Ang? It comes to 4.0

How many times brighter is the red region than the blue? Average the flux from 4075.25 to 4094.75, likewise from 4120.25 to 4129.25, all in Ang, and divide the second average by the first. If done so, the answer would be 1.05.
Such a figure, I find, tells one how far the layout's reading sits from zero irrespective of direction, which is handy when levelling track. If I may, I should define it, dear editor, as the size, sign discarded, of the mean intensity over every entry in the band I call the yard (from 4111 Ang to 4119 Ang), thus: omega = 14.0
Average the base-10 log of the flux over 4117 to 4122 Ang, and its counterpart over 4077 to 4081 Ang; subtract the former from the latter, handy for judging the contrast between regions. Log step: -0.10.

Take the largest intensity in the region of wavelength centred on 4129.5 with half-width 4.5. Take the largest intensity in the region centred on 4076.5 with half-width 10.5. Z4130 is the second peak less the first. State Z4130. 0.4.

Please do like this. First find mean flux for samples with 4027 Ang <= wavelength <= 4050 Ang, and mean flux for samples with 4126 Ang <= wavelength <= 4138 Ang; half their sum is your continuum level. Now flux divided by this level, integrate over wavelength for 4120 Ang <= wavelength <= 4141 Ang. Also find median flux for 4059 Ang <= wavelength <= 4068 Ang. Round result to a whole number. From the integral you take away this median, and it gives 10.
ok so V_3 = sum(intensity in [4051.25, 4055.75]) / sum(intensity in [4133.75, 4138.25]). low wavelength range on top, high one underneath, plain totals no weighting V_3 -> 0.99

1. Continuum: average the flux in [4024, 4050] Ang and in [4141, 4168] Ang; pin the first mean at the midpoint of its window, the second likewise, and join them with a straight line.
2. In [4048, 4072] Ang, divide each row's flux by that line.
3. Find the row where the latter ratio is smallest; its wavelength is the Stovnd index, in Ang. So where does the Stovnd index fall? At 4064.0 Ang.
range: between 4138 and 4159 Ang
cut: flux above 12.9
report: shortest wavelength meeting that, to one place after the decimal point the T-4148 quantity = 4139.0 Ang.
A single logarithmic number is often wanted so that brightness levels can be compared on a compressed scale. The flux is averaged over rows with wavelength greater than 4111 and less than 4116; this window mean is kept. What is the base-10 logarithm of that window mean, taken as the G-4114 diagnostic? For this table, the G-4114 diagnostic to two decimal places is 1.15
